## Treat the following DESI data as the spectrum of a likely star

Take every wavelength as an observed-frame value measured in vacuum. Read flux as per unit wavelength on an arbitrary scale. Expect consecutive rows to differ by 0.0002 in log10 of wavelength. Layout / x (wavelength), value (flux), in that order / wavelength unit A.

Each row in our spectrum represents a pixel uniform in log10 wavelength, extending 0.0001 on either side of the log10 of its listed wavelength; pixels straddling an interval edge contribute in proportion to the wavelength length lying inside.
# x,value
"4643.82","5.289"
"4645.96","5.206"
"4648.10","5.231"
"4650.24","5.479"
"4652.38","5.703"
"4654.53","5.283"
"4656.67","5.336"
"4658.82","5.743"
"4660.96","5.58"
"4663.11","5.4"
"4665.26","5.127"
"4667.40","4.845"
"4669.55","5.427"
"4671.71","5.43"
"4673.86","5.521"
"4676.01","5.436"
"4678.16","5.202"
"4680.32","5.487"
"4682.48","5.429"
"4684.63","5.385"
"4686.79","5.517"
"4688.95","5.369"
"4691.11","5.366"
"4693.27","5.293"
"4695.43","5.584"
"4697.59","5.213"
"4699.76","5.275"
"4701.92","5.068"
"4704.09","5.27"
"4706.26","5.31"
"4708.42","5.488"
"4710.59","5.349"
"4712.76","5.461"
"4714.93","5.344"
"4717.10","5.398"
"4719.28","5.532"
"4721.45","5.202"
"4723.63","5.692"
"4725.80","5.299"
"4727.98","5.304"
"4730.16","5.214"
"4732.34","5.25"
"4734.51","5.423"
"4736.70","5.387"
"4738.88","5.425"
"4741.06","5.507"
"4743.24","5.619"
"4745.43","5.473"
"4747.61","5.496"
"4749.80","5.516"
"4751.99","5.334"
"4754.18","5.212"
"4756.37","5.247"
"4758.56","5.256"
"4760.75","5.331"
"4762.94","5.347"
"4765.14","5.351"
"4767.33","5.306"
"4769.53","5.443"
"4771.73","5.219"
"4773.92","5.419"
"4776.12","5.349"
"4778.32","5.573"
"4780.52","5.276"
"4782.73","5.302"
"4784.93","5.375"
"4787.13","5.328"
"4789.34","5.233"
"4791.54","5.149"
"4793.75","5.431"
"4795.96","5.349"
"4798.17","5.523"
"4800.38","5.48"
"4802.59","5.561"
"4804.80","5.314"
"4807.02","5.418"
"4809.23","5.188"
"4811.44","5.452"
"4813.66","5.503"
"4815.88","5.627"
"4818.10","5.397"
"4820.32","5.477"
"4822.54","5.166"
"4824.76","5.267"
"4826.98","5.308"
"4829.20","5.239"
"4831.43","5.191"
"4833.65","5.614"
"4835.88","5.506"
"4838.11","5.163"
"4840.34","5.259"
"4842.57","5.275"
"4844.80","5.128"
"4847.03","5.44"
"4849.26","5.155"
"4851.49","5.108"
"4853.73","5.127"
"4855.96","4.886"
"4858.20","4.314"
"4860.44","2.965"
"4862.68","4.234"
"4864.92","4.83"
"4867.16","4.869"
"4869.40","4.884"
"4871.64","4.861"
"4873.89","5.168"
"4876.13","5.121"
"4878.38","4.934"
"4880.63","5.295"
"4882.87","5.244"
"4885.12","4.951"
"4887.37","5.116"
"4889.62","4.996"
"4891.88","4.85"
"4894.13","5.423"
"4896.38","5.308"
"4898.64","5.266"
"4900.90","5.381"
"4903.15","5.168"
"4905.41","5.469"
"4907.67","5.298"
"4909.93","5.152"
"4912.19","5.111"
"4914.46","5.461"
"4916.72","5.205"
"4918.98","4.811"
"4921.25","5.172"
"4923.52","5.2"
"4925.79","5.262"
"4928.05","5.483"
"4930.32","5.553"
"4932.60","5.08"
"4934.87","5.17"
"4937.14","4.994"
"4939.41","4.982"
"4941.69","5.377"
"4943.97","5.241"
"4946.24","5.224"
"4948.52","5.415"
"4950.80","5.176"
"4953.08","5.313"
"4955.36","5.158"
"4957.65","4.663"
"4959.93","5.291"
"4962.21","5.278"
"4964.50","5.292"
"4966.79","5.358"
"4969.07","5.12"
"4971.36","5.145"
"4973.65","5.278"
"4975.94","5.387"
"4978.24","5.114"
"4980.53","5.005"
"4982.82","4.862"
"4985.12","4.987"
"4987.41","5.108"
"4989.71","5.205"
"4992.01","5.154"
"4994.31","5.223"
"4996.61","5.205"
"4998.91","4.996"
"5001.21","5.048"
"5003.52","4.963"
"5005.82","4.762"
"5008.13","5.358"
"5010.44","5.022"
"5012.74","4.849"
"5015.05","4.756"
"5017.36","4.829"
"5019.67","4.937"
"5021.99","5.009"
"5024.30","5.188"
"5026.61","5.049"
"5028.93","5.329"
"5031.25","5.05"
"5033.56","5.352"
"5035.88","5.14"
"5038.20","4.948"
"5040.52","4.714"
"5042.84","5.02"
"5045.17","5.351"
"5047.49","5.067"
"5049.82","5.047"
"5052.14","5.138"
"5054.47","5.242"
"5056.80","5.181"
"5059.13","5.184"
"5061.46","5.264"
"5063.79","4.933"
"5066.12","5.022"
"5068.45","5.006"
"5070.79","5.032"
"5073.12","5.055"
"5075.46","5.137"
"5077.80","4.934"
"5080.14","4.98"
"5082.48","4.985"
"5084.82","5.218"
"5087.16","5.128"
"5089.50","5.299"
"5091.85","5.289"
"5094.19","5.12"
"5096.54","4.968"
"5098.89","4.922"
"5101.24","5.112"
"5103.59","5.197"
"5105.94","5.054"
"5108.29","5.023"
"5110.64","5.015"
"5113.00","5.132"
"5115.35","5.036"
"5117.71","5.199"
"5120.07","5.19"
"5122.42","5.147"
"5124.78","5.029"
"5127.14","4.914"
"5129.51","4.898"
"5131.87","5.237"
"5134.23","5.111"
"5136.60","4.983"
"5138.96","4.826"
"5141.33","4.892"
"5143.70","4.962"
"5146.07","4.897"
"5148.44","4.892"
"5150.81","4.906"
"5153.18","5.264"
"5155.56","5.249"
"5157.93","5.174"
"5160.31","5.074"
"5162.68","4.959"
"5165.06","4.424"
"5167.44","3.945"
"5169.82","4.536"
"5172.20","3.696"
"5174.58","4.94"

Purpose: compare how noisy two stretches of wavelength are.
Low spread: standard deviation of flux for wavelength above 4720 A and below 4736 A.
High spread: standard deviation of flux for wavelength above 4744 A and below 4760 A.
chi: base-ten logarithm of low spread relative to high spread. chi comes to 0.12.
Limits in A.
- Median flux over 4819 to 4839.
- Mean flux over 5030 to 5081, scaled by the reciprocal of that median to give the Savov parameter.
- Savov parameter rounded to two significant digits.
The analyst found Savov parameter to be 0.96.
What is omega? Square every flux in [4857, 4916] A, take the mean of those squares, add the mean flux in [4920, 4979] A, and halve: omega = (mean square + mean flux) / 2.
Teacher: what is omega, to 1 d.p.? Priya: 15.2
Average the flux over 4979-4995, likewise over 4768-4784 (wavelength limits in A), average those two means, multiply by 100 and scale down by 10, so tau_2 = 52.2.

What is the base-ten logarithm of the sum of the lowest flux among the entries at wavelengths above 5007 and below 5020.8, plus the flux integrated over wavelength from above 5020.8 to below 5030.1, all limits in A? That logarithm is 1.72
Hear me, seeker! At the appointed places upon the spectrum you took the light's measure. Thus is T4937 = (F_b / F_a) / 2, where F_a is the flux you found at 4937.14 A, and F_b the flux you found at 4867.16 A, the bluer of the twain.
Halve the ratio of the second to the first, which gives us 0.487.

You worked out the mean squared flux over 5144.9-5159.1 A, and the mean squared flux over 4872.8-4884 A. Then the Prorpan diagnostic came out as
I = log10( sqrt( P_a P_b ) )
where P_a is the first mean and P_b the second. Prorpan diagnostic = 1.42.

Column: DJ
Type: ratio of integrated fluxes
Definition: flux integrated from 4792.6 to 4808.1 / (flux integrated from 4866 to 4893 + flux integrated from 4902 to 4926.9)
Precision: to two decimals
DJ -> 0.32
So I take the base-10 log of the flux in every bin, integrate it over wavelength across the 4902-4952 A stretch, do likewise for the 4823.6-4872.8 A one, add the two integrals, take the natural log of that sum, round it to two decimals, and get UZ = 4.25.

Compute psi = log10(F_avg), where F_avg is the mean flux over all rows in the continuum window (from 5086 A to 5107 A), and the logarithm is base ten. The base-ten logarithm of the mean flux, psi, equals 0.709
